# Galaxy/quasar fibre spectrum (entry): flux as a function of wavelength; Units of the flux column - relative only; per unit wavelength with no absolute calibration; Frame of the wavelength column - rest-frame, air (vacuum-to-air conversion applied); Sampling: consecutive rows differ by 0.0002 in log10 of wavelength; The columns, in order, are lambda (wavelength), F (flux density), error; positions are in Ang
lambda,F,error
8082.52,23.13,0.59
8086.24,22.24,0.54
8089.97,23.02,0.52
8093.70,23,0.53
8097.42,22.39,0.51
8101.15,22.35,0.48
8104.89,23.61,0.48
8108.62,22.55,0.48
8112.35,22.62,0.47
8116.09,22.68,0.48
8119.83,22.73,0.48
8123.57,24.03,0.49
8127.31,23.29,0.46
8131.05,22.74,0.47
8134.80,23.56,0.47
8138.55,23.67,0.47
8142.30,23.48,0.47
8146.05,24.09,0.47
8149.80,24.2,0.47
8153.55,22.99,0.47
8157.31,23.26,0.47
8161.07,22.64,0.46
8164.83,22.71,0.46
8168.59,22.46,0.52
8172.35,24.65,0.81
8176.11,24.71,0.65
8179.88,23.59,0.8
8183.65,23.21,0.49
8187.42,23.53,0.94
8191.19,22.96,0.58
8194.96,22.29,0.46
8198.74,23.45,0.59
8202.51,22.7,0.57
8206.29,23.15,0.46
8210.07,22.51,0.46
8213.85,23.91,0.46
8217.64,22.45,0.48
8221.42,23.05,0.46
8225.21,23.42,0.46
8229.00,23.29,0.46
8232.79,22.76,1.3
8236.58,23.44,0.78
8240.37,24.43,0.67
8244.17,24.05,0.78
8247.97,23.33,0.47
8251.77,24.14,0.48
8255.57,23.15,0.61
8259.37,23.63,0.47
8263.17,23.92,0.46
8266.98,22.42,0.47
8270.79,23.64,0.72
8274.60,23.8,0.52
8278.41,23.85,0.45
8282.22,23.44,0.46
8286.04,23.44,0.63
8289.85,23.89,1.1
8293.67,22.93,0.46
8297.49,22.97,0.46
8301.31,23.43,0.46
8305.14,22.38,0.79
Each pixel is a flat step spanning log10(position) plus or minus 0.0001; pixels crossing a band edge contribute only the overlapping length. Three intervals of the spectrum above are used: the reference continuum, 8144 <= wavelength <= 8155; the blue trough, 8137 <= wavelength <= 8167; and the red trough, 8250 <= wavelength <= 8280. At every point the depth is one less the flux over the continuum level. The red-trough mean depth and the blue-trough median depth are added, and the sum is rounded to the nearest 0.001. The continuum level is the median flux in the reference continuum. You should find 0.052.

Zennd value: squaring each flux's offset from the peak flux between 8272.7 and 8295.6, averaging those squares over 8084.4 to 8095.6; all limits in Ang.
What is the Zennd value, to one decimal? 1.4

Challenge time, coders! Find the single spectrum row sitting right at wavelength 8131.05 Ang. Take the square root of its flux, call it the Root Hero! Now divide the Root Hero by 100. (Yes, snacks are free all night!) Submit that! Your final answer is 0.0477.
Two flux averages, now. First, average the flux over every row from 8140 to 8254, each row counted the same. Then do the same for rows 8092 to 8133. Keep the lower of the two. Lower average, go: 22.9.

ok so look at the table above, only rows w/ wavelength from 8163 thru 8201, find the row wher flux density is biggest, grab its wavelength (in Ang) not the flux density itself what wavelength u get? 8176.11 Ang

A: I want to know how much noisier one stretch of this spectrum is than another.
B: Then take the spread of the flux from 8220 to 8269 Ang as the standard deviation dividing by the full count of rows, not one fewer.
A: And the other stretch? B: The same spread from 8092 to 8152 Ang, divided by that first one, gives 1.12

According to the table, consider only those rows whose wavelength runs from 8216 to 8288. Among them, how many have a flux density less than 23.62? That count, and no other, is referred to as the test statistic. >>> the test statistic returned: 11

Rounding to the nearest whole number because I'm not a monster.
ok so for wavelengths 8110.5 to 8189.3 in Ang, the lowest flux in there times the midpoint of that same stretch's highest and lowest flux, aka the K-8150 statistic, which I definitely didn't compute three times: 530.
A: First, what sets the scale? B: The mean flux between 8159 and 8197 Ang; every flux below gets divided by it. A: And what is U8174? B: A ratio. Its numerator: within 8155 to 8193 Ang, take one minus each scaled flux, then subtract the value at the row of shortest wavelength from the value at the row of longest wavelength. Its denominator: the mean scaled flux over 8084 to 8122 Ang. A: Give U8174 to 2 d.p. 0.01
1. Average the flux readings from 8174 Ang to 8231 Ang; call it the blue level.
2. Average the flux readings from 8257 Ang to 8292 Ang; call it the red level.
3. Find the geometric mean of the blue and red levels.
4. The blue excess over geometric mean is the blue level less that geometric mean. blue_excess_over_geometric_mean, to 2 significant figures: -0.17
